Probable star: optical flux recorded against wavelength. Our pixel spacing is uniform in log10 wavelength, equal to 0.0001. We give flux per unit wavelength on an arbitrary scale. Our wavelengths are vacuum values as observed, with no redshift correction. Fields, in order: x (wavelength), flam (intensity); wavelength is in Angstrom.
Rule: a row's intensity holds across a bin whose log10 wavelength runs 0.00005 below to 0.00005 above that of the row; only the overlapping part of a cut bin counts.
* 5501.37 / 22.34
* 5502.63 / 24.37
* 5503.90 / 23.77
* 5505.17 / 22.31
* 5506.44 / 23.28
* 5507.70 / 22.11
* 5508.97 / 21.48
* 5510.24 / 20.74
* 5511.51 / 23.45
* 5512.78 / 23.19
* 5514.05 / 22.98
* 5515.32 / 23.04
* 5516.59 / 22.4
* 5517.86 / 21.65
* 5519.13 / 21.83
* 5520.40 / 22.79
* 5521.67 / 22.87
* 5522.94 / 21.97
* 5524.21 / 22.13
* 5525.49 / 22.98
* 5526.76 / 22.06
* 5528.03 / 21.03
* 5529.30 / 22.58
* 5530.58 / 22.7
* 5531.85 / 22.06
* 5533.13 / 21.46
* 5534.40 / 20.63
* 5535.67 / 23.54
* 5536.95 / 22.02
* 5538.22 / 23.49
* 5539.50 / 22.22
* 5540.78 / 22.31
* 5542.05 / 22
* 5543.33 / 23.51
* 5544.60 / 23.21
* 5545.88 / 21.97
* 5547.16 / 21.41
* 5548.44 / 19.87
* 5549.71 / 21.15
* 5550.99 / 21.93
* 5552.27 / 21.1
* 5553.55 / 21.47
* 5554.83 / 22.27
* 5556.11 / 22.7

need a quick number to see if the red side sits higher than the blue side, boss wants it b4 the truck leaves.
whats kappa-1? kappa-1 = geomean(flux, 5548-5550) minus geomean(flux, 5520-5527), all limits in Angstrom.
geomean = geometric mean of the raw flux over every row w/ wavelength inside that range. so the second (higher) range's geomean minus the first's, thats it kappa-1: -2.0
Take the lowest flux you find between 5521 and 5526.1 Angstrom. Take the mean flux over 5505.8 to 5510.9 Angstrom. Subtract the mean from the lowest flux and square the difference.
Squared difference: 0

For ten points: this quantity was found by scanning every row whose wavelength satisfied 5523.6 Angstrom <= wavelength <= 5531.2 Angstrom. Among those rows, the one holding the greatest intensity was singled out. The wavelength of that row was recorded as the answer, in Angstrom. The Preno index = 5525.49 Angstrom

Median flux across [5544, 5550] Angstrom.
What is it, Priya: 21.4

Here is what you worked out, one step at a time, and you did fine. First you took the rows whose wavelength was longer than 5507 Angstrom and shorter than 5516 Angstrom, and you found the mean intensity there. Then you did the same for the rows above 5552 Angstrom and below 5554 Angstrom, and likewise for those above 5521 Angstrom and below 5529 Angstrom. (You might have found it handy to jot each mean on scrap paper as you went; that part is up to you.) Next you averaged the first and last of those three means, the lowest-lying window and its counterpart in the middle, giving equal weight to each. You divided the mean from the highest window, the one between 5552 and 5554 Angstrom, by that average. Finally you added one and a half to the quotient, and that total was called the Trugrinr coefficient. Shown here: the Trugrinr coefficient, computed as 2.45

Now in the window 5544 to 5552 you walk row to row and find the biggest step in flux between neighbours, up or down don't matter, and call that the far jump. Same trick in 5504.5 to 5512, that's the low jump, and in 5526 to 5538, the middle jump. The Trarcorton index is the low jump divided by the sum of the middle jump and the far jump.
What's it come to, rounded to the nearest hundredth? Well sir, 0.61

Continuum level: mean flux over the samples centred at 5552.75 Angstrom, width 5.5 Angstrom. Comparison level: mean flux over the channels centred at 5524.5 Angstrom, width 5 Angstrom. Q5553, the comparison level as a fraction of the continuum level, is 1.03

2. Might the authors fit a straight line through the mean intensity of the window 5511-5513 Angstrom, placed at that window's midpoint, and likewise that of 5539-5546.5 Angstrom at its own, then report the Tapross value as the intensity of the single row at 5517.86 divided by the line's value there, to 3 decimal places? 0.934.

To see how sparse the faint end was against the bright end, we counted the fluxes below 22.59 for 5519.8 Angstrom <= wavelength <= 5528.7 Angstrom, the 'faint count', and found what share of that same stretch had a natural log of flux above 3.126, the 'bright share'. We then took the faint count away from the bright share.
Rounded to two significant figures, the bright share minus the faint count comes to -3.6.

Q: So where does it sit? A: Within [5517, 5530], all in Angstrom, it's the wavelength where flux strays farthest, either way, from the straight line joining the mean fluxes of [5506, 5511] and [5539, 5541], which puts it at 5528.03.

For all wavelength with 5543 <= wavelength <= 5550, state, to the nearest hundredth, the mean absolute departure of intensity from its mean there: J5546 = 1.04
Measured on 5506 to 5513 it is 0.93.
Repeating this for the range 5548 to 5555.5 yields 0.59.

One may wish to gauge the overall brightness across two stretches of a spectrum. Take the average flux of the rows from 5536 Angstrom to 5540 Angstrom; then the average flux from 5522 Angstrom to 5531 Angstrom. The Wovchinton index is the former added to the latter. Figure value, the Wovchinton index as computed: 44.8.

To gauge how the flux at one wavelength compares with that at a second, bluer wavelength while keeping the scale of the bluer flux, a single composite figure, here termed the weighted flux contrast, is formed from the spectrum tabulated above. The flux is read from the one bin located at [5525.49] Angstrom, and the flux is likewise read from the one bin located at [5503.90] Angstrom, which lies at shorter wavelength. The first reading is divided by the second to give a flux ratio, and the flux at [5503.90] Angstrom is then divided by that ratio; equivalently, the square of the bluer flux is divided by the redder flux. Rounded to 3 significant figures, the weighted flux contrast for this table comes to 24.6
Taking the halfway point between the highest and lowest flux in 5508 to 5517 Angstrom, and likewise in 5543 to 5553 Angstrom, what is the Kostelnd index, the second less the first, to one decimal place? -0.4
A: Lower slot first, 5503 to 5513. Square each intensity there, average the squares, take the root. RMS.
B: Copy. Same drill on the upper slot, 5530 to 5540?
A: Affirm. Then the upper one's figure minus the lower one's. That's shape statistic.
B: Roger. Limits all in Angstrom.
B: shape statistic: -0.28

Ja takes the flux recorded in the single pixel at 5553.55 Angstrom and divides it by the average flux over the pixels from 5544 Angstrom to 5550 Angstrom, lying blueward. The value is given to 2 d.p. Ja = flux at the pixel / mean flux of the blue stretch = 1.00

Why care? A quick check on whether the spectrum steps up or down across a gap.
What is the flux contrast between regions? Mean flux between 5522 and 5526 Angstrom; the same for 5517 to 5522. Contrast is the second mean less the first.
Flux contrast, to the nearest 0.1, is -0.1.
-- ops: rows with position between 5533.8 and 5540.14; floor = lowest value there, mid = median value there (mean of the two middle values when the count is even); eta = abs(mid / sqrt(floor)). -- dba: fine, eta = 4.89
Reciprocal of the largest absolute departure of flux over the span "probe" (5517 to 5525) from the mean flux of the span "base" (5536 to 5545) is 1.0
